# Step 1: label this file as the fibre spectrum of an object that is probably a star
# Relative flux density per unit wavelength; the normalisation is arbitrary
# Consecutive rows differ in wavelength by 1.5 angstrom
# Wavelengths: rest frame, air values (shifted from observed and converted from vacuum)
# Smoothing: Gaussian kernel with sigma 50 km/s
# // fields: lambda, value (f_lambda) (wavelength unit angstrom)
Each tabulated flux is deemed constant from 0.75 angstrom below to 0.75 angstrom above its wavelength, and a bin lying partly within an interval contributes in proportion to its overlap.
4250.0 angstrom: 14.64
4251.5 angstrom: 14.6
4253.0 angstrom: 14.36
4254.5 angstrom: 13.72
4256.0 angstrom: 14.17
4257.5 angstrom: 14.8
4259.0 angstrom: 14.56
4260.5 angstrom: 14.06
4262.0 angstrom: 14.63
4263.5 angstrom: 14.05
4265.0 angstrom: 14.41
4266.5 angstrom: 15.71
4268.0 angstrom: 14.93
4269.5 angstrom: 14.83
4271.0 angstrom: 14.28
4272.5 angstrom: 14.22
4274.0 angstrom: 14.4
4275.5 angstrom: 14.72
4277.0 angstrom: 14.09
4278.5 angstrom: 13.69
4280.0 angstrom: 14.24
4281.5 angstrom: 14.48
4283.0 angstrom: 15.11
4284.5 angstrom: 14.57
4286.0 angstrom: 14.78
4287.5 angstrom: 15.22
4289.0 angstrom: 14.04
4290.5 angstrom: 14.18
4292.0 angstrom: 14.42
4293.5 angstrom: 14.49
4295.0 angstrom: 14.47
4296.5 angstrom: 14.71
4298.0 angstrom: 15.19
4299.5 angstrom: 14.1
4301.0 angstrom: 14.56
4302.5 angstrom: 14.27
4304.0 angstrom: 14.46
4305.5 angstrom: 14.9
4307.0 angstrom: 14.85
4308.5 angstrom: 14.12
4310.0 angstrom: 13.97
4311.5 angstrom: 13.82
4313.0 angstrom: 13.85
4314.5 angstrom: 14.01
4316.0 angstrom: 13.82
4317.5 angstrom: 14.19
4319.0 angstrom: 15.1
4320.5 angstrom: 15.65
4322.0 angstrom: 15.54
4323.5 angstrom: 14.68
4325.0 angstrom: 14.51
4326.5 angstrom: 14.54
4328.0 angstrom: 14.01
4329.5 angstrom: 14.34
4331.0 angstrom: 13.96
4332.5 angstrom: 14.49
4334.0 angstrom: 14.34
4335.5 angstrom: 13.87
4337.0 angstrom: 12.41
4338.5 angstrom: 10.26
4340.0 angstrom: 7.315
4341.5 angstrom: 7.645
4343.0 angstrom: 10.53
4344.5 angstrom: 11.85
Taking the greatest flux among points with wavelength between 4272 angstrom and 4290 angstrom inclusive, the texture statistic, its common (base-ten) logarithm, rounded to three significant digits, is 1.18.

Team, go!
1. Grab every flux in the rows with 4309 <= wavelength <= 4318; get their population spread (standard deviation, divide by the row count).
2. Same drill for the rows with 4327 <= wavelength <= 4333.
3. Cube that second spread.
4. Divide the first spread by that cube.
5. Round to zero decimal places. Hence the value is 12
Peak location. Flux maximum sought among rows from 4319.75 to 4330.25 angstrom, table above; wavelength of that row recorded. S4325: 4320.5 angstrom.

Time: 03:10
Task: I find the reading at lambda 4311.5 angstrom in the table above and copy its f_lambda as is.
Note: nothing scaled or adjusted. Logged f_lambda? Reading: 13.82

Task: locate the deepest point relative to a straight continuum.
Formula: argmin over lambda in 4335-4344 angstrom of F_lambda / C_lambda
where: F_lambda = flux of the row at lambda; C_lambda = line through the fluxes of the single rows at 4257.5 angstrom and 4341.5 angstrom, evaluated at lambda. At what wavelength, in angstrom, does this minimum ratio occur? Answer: 4340.0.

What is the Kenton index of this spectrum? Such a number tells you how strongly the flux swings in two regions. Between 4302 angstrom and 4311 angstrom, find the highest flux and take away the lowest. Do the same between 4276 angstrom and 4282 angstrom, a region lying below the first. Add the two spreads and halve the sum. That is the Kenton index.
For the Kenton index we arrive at 0.86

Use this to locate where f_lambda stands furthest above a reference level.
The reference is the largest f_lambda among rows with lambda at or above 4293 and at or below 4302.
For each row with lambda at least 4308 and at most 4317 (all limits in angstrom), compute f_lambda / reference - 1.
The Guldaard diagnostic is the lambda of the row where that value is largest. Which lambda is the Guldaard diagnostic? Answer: 4308.5 angstrom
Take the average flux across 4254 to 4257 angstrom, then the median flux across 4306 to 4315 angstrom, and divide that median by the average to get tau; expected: 1.00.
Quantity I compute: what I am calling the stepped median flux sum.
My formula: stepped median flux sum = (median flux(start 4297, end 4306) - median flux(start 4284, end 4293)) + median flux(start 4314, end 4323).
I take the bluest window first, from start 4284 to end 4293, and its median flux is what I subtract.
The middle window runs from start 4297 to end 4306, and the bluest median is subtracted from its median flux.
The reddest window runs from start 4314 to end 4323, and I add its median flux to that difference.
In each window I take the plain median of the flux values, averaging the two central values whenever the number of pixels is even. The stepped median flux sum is 14.7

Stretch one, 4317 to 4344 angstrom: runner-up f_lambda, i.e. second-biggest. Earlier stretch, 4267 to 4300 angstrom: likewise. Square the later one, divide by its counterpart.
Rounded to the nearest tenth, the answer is 15.9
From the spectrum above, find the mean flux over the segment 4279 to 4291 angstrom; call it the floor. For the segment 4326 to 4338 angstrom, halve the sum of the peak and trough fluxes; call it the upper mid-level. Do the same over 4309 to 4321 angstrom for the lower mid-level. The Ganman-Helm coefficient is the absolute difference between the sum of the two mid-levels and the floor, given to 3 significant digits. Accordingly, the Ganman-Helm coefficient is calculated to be 13.6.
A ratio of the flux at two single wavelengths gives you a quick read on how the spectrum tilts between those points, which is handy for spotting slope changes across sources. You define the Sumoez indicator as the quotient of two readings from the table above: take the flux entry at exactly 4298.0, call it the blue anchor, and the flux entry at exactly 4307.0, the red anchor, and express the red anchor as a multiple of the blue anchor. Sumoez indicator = 0.98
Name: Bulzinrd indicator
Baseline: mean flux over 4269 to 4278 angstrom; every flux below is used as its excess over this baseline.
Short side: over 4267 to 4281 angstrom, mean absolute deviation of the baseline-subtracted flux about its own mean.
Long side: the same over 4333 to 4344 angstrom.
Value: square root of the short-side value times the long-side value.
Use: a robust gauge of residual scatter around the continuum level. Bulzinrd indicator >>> 0.83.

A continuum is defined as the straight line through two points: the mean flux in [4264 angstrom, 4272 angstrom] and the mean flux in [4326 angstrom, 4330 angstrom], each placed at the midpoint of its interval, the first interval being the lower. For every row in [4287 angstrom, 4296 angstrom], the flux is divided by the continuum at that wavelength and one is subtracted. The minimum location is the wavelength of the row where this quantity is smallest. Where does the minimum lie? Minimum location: 4289.0 angstrom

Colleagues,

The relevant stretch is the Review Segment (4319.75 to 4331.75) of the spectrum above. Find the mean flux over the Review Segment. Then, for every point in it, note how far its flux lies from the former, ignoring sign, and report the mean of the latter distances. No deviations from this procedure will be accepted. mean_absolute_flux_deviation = 0.48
